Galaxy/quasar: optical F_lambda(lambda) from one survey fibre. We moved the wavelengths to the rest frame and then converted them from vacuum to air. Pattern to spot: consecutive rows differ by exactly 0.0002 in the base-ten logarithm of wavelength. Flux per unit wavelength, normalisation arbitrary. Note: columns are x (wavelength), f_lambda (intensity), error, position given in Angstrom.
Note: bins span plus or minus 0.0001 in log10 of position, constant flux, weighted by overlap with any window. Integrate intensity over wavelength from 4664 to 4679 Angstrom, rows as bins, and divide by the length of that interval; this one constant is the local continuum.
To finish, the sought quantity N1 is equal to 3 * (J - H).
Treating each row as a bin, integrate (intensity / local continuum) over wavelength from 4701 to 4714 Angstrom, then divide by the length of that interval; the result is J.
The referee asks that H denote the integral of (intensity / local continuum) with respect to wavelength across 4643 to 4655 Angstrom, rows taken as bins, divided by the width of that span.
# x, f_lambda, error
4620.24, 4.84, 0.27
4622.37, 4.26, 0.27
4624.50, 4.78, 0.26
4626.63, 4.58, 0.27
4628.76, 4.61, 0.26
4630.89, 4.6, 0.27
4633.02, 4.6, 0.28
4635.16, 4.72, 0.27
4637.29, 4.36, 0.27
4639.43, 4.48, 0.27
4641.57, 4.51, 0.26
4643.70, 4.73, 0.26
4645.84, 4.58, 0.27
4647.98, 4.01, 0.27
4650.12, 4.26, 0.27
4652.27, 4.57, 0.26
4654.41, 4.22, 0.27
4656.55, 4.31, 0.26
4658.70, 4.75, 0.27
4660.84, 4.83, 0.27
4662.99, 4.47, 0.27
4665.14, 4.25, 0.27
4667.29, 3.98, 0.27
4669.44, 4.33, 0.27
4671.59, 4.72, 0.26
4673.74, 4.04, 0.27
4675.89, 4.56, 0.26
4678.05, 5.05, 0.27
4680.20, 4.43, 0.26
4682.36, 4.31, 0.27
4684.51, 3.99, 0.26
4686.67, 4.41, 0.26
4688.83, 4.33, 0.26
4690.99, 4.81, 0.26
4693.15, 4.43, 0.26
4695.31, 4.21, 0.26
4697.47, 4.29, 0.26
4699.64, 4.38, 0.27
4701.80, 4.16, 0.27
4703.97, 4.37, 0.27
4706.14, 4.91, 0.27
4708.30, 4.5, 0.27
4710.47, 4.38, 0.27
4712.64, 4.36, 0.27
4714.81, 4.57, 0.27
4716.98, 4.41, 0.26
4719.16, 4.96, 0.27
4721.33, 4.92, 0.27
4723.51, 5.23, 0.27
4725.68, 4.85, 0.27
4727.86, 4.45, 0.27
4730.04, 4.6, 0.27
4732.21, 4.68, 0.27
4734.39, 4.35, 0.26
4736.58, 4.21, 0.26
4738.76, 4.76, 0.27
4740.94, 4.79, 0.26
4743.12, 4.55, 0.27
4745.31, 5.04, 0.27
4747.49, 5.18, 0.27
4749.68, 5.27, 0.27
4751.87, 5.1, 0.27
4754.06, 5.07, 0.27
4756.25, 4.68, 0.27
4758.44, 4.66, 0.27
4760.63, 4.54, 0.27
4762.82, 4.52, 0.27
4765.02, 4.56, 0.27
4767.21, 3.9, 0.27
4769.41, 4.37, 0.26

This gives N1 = 0.04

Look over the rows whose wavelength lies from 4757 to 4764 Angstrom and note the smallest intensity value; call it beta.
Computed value 4.52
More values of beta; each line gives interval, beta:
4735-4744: 4.21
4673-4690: 3.99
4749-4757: 4.68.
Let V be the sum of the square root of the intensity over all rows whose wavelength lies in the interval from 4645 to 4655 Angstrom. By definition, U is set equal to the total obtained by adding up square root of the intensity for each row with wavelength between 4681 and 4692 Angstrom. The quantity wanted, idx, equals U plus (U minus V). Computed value 10.5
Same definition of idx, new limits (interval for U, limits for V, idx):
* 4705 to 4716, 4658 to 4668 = 10.8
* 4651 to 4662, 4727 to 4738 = 10.7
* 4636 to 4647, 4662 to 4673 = 10.9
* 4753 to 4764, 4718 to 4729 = 10.6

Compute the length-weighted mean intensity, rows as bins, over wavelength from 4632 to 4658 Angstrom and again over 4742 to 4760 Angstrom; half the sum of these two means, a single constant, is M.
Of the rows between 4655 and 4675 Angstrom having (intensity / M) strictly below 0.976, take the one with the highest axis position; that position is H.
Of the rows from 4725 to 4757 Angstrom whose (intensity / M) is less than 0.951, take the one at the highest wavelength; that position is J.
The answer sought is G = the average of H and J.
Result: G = 4705.2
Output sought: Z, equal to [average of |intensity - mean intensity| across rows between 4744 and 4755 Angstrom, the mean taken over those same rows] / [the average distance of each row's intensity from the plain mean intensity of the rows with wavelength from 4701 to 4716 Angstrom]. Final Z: 0.4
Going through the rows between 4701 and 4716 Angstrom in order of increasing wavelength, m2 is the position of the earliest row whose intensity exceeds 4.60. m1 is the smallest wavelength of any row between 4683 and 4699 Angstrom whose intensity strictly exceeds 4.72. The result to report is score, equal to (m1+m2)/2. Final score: 4698.6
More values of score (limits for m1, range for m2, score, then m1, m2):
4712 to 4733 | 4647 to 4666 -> 4688.9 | 4719.16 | 4658.70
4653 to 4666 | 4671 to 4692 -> 4665.1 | 4658.70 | 4671.59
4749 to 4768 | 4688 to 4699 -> 4720.3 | 4749.68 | 4690.99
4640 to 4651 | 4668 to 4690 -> 4657.6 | 4643.70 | 4671.59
